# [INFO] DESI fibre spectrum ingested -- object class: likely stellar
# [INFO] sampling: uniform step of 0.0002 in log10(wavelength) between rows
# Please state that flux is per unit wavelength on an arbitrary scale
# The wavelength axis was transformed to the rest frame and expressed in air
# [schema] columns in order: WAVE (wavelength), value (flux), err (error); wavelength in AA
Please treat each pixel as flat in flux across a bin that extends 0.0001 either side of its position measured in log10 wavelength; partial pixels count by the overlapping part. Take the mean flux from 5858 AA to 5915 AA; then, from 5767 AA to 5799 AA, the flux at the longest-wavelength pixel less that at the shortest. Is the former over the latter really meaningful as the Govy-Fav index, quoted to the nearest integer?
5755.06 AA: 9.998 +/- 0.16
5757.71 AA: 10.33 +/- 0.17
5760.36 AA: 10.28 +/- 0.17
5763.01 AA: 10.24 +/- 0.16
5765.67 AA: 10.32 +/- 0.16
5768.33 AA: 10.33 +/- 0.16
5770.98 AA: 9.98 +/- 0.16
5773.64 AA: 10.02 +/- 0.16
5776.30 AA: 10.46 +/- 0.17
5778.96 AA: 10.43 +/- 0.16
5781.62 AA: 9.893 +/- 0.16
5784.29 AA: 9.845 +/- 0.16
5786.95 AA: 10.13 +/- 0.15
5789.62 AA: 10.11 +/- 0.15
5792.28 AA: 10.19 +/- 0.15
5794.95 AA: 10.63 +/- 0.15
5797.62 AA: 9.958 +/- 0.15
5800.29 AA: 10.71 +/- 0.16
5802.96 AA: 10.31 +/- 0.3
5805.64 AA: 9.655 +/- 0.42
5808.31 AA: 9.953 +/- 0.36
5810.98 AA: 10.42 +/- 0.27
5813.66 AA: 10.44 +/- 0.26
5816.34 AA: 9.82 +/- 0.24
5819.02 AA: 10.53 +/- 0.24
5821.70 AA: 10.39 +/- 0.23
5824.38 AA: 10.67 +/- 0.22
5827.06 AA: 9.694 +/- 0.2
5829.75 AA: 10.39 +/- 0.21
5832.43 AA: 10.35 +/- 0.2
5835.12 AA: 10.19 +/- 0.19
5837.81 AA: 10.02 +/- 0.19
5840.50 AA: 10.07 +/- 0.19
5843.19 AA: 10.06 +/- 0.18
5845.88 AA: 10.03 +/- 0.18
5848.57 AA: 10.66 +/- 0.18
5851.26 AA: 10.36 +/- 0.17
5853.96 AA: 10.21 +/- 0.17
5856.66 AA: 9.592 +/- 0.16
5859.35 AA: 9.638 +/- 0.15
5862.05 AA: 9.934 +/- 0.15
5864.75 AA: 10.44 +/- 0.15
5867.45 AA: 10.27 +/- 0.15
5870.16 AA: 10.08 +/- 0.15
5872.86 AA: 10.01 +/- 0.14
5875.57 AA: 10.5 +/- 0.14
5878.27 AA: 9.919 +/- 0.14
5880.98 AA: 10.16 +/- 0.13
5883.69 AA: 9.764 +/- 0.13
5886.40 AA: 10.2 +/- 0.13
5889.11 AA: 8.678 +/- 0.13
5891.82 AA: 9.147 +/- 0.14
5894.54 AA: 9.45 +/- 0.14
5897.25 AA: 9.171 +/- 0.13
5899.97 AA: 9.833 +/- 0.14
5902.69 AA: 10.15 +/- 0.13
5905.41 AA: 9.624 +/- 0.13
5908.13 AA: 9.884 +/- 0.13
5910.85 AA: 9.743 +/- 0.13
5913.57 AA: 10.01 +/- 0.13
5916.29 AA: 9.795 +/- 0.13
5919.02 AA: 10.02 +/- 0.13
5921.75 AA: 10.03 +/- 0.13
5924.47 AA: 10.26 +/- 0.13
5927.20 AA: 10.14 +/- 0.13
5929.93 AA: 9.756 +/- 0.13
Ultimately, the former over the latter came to -26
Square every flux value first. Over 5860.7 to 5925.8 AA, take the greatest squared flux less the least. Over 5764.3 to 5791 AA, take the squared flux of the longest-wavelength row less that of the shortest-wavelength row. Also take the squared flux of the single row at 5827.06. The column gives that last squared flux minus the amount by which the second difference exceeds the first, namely 133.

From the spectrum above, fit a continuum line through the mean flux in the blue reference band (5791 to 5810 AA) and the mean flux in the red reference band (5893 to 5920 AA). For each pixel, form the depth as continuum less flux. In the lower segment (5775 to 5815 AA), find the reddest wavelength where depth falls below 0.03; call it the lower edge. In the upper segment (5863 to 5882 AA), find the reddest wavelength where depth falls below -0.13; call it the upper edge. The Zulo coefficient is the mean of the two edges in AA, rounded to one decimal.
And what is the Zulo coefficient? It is 5847.3 AA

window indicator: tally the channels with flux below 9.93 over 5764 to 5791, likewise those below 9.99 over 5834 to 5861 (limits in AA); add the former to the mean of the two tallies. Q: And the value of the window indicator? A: 4.0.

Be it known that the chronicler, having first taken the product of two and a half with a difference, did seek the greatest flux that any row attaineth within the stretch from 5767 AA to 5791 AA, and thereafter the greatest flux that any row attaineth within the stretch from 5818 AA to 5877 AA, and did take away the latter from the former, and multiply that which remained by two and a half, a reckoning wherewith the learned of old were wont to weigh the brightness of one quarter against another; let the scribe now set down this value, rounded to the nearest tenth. -0.5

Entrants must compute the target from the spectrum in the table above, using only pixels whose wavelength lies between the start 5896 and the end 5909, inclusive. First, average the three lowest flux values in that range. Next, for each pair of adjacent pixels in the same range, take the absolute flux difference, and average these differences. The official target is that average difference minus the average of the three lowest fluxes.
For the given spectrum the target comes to -9.10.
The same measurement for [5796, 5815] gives -9.42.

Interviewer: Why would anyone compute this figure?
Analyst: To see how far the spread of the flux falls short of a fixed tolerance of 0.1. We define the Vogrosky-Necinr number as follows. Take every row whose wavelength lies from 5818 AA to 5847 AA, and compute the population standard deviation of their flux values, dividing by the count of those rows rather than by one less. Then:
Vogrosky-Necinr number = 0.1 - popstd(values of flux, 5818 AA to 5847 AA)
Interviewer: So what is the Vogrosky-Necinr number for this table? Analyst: -0.17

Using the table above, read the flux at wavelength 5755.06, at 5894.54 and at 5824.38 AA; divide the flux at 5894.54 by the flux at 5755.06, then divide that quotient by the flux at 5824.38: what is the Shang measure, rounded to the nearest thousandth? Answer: 0.089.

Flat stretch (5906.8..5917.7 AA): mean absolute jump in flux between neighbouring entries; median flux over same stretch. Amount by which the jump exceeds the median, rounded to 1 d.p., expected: -9.6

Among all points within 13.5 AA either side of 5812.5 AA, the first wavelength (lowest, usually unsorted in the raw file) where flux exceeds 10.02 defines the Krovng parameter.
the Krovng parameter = 5800.29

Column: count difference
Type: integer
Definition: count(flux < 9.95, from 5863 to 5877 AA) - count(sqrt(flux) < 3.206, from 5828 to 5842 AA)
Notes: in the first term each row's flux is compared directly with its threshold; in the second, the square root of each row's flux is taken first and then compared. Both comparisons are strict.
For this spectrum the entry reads -3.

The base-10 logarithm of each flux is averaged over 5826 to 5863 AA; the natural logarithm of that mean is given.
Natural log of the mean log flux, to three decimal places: 0.004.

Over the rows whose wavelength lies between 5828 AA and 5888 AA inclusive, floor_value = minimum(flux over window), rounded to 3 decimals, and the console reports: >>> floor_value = 9.592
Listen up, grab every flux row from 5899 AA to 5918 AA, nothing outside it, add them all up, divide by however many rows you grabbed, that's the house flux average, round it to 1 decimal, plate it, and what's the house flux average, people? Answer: 9.9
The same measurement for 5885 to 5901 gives 9.4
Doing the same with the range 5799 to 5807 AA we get 10.2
